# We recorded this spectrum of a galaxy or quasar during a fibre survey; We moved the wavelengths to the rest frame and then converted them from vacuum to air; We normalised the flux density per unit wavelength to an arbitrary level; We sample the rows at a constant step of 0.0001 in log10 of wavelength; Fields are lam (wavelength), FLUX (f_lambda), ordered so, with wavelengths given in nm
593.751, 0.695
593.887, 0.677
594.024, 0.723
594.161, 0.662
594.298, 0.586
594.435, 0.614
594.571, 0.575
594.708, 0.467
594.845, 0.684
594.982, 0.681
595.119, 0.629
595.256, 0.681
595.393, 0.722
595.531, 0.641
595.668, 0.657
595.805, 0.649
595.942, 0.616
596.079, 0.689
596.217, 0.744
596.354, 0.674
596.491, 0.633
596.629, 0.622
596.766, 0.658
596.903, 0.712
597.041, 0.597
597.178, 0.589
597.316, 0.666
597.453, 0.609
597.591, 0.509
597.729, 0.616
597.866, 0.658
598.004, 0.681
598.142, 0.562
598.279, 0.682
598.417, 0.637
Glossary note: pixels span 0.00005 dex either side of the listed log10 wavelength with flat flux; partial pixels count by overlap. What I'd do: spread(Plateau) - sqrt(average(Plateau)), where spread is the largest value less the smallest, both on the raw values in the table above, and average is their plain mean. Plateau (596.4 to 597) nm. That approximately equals -0.72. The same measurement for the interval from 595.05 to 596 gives -0.70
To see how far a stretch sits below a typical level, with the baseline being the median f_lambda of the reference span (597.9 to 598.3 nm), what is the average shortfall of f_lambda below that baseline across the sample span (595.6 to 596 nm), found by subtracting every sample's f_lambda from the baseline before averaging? 0.04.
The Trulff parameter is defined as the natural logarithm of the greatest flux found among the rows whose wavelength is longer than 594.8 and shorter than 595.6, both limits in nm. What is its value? -0.326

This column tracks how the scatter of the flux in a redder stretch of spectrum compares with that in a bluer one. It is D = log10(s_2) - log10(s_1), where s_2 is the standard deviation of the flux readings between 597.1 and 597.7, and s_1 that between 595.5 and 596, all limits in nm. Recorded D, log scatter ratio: 0.56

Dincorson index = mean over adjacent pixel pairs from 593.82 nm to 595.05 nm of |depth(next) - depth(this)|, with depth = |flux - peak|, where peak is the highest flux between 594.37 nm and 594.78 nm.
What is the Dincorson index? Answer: 0.048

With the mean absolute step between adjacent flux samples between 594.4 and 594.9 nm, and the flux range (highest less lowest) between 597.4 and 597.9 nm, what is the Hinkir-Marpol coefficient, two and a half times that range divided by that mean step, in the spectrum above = 3.1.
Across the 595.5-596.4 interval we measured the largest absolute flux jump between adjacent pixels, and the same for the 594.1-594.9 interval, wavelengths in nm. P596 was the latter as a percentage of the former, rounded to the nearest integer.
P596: 297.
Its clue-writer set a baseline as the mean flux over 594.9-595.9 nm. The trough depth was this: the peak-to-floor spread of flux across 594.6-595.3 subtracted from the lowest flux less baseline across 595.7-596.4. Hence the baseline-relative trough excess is -0.27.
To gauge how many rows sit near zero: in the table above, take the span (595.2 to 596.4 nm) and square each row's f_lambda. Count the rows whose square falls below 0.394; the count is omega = 1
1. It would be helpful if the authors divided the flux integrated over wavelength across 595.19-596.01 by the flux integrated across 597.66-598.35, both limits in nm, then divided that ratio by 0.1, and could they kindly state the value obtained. 12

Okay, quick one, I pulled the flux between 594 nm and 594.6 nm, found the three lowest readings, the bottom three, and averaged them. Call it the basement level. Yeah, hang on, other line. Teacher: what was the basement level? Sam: 0.59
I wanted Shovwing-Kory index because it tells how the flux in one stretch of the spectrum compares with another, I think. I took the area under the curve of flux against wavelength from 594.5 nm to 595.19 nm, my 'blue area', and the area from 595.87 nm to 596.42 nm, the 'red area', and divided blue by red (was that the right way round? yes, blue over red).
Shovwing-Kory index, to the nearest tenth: 1.1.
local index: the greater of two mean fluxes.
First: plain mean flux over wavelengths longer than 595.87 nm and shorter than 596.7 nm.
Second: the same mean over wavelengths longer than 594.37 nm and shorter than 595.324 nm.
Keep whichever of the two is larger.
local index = 0.663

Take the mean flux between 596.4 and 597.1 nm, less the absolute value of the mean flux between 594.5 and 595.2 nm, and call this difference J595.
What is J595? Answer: 0.04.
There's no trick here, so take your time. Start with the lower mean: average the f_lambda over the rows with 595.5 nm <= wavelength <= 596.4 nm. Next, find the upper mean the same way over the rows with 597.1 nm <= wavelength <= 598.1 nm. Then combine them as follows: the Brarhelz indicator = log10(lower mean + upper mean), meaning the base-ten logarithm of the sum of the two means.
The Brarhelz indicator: 0.109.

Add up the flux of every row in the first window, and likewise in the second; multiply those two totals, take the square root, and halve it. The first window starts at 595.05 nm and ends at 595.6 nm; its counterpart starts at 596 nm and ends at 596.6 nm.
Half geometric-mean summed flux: 1.35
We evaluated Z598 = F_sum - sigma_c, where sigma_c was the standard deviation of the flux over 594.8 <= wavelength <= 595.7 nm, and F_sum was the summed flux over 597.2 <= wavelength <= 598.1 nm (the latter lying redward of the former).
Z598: 3.7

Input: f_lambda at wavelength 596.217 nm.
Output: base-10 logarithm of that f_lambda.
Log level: -0.128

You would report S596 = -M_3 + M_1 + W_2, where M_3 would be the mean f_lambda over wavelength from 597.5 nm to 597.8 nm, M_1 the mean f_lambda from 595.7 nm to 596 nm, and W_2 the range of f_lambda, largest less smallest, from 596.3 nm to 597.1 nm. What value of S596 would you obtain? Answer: 0.185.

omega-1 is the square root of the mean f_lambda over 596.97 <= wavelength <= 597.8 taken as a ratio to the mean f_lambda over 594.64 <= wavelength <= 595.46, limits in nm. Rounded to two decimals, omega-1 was 0.96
